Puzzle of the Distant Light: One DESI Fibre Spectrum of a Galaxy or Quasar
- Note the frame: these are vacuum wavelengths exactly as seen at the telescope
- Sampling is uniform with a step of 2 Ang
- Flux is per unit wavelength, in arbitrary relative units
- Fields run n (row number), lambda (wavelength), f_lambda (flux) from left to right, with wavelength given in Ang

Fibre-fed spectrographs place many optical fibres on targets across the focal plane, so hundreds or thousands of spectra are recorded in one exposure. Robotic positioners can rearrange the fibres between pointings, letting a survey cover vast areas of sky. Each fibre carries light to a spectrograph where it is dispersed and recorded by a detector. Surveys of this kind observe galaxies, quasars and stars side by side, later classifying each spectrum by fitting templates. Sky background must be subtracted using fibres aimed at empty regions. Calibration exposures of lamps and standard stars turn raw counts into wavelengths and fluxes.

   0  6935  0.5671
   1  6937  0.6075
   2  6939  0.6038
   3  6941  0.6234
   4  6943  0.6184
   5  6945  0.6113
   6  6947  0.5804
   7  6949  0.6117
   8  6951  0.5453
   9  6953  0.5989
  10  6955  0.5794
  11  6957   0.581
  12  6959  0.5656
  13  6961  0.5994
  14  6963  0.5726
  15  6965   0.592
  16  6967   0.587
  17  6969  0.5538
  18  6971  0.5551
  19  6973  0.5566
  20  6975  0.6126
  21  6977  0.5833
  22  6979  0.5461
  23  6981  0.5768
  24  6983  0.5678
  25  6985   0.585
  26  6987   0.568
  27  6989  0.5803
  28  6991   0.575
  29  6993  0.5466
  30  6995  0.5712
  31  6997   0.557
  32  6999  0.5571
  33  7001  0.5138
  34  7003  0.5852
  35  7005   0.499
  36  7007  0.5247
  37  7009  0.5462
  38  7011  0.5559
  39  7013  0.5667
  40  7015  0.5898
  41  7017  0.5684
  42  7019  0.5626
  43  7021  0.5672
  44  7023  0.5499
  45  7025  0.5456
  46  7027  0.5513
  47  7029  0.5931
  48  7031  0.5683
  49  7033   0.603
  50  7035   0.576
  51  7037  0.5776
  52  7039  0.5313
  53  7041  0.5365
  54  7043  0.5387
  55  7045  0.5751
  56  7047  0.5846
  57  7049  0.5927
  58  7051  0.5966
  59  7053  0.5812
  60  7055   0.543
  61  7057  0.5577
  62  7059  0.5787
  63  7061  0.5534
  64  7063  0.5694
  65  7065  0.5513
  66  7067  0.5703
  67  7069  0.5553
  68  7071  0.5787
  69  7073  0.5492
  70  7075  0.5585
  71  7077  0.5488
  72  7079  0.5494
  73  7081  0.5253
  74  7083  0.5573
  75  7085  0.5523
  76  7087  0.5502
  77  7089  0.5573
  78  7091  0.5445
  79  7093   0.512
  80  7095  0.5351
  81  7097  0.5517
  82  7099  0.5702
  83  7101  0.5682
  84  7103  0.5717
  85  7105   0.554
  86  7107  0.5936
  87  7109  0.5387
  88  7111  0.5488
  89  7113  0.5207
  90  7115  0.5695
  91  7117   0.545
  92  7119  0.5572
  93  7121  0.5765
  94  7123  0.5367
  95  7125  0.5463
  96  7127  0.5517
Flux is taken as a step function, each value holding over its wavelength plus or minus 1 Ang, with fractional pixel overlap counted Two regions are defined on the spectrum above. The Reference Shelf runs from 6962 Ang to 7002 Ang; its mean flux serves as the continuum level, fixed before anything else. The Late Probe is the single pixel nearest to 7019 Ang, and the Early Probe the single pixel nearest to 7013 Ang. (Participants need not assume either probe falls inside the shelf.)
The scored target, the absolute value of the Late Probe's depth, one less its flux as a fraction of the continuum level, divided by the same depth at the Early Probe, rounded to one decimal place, 4.5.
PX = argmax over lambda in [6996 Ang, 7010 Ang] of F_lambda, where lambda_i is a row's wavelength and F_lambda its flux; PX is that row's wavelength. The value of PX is 7003 Ang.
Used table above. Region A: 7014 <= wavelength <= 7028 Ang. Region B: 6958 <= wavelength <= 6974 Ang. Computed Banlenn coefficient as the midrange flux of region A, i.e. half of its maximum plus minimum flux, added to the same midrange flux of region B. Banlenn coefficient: 1.14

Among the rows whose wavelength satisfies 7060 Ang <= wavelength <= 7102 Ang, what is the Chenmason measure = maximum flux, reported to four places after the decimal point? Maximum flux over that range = 0.5787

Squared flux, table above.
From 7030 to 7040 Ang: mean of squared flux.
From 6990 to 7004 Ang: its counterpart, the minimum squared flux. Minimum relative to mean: 0.808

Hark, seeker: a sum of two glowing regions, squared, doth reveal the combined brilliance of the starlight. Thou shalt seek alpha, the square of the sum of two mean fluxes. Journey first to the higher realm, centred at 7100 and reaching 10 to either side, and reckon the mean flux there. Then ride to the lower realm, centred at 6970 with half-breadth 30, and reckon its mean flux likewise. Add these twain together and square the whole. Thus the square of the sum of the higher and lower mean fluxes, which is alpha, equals 1.28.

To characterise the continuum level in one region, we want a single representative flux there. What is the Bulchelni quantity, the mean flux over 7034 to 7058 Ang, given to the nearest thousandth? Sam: 0.566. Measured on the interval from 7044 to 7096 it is 0.559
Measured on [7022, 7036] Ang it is 0.570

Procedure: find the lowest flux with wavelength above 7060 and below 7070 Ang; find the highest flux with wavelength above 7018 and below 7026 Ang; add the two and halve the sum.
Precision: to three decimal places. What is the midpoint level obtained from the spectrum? 0.559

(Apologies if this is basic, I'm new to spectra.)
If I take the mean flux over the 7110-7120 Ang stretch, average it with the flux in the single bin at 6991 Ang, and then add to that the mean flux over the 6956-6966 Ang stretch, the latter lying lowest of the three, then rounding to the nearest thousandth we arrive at 1.144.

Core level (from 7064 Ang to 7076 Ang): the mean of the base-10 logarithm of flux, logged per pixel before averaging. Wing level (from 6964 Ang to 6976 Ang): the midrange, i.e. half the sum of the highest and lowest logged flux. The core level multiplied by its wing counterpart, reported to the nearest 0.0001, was 0.0590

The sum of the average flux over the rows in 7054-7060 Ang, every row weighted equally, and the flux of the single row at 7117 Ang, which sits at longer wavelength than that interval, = 1.10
